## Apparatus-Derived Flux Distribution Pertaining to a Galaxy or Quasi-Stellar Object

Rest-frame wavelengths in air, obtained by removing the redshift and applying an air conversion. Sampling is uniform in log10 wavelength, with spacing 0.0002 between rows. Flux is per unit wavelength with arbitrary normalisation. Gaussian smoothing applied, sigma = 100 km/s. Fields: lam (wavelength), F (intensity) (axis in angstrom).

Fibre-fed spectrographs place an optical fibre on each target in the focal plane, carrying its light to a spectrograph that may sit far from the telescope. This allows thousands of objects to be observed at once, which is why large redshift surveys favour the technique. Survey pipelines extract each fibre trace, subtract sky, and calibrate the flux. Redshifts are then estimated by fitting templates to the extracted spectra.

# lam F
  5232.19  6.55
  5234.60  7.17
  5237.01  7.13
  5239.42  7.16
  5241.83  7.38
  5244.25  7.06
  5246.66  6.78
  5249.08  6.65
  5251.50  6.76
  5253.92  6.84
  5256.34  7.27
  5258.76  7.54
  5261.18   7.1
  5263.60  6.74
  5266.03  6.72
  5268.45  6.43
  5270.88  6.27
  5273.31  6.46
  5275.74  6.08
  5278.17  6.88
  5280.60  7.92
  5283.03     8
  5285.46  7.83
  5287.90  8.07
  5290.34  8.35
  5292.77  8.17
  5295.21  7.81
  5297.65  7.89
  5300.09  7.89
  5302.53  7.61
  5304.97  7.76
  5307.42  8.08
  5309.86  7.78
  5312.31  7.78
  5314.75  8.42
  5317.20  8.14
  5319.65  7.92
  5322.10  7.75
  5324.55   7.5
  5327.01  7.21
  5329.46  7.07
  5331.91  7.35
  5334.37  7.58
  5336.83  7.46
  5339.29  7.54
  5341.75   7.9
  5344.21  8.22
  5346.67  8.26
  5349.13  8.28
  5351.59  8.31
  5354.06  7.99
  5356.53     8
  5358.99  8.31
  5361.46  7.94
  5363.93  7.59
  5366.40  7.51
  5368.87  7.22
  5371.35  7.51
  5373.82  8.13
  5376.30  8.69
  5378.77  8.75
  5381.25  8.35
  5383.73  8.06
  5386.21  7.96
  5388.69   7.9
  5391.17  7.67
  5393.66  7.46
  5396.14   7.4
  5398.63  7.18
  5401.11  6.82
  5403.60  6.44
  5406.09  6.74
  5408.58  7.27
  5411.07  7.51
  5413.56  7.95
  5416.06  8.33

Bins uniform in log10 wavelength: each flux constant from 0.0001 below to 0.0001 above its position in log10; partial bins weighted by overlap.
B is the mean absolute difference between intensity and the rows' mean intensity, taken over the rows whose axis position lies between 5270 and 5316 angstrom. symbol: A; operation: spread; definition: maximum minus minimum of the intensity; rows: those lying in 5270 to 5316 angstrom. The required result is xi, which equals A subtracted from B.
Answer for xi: -1.83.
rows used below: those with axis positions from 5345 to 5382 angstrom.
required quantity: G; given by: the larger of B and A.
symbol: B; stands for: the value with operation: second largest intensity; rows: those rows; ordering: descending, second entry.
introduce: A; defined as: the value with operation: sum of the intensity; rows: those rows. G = 121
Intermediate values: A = 121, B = 8.69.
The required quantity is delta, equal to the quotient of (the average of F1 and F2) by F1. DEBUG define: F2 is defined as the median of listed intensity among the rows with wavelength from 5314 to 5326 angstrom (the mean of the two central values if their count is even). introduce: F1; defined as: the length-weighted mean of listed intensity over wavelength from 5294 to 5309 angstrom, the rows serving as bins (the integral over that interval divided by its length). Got 1.01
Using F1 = 7.84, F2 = 7.9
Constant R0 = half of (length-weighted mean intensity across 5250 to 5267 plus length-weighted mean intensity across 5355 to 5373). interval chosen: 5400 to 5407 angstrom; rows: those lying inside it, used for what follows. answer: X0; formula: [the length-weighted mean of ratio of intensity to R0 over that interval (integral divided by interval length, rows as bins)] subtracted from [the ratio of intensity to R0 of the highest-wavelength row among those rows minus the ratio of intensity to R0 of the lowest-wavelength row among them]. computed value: -0.91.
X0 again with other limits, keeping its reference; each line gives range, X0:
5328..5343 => -0.90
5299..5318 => -1.04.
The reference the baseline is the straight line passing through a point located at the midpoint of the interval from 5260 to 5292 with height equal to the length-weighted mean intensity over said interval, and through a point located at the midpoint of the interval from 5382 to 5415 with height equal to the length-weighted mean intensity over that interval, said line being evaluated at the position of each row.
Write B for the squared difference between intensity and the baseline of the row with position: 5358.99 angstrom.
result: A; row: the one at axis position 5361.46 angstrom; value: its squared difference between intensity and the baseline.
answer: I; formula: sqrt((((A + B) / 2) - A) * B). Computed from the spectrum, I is 0.5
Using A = 0.351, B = 0.9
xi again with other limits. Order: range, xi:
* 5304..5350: -1.04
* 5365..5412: -1.82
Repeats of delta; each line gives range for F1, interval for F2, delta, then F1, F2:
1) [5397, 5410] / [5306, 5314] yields 1.06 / 6.91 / 7.8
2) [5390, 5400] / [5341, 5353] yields 1.06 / 7.42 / 8.3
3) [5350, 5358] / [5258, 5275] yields 0.91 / 8.12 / 6.7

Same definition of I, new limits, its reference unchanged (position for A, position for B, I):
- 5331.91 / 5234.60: 0.0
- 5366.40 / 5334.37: 0.1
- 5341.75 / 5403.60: 0.6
